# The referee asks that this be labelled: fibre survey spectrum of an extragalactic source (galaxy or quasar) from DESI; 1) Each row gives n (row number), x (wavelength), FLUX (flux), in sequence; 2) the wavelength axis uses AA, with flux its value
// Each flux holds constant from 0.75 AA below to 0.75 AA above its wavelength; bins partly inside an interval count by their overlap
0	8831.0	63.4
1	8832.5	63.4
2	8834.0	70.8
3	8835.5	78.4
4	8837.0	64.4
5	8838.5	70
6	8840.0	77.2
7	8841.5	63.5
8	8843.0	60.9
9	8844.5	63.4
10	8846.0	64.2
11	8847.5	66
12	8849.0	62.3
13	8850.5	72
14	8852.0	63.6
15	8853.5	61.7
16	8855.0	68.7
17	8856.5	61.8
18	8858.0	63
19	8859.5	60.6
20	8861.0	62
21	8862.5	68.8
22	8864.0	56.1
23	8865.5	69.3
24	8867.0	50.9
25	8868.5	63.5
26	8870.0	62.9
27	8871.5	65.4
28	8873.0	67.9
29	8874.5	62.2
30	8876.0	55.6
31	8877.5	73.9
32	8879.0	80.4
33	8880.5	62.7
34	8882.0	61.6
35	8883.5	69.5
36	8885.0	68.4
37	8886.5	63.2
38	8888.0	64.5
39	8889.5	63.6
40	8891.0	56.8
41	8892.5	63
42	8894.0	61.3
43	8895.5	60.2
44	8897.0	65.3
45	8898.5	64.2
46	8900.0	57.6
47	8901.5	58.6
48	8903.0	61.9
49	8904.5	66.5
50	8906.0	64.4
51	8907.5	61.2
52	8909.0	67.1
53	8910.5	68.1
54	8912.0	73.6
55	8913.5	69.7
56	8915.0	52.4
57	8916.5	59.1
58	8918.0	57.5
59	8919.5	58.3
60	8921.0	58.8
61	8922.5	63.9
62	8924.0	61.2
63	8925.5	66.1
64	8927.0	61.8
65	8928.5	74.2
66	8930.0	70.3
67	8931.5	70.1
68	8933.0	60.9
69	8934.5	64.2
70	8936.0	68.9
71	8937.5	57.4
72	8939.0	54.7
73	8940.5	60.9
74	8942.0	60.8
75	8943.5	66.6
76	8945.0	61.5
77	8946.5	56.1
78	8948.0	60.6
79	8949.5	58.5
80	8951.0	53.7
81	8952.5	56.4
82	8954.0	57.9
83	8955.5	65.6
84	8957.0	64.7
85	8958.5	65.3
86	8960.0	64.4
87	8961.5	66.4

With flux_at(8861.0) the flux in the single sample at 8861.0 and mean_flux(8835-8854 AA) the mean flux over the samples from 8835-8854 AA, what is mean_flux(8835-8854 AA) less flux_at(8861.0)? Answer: 4.7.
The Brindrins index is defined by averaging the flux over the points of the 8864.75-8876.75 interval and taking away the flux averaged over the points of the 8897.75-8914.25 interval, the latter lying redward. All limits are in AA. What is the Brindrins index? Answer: -2.6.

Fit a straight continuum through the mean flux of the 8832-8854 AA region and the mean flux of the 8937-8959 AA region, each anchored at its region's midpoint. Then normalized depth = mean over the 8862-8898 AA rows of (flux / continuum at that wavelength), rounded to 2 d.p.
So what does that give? 0.99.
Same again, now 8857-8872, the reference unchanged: 0.95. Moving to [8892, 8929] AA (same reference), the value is 1.01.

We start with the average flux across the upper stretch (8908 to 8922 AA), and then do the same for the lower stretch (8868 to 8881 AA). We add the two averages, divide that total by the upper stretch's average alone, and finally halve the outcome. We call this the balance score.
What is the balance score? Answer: 1.03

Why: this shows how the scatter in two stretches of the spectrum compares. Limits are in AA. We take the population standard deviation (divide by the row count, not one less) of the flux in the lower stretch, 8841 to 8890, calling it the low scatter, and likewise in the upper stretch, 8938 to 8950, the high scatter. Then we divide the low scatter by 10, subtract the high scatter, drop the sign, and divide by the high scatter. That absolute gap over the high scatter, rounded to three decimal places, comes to 0.845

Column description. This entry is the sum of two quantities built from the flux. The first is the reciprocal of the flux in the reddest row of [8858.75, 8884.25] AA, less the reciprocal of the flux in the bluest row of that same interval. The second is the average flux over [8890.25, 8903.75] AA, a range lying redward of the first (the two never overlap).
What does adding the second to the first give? 61.0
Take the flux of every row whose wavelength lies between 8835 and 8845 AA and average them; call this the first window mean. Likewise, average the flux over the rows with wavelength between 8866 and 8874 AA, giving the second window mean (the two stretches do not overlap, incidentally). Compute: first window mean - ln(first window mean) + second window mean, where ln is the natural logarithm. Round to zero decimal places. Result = 126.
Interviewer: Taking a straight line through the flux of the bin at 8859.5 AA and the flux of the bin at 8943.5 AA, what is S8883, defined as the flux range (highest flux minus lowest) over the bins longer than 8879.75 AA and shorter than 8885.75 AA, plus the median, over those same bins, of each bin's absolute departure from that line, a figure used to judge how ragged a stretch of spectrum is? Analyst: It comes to 11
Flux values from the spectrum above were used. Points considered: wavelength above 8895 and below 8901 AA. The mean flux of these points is 61.8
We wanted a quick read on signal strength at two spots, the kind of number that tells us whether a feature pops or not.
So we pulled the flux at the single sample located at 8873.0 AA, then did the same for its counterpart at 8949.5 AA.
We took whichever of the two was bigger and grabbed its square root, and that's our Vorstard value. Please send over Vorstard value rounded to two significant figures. 8.2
